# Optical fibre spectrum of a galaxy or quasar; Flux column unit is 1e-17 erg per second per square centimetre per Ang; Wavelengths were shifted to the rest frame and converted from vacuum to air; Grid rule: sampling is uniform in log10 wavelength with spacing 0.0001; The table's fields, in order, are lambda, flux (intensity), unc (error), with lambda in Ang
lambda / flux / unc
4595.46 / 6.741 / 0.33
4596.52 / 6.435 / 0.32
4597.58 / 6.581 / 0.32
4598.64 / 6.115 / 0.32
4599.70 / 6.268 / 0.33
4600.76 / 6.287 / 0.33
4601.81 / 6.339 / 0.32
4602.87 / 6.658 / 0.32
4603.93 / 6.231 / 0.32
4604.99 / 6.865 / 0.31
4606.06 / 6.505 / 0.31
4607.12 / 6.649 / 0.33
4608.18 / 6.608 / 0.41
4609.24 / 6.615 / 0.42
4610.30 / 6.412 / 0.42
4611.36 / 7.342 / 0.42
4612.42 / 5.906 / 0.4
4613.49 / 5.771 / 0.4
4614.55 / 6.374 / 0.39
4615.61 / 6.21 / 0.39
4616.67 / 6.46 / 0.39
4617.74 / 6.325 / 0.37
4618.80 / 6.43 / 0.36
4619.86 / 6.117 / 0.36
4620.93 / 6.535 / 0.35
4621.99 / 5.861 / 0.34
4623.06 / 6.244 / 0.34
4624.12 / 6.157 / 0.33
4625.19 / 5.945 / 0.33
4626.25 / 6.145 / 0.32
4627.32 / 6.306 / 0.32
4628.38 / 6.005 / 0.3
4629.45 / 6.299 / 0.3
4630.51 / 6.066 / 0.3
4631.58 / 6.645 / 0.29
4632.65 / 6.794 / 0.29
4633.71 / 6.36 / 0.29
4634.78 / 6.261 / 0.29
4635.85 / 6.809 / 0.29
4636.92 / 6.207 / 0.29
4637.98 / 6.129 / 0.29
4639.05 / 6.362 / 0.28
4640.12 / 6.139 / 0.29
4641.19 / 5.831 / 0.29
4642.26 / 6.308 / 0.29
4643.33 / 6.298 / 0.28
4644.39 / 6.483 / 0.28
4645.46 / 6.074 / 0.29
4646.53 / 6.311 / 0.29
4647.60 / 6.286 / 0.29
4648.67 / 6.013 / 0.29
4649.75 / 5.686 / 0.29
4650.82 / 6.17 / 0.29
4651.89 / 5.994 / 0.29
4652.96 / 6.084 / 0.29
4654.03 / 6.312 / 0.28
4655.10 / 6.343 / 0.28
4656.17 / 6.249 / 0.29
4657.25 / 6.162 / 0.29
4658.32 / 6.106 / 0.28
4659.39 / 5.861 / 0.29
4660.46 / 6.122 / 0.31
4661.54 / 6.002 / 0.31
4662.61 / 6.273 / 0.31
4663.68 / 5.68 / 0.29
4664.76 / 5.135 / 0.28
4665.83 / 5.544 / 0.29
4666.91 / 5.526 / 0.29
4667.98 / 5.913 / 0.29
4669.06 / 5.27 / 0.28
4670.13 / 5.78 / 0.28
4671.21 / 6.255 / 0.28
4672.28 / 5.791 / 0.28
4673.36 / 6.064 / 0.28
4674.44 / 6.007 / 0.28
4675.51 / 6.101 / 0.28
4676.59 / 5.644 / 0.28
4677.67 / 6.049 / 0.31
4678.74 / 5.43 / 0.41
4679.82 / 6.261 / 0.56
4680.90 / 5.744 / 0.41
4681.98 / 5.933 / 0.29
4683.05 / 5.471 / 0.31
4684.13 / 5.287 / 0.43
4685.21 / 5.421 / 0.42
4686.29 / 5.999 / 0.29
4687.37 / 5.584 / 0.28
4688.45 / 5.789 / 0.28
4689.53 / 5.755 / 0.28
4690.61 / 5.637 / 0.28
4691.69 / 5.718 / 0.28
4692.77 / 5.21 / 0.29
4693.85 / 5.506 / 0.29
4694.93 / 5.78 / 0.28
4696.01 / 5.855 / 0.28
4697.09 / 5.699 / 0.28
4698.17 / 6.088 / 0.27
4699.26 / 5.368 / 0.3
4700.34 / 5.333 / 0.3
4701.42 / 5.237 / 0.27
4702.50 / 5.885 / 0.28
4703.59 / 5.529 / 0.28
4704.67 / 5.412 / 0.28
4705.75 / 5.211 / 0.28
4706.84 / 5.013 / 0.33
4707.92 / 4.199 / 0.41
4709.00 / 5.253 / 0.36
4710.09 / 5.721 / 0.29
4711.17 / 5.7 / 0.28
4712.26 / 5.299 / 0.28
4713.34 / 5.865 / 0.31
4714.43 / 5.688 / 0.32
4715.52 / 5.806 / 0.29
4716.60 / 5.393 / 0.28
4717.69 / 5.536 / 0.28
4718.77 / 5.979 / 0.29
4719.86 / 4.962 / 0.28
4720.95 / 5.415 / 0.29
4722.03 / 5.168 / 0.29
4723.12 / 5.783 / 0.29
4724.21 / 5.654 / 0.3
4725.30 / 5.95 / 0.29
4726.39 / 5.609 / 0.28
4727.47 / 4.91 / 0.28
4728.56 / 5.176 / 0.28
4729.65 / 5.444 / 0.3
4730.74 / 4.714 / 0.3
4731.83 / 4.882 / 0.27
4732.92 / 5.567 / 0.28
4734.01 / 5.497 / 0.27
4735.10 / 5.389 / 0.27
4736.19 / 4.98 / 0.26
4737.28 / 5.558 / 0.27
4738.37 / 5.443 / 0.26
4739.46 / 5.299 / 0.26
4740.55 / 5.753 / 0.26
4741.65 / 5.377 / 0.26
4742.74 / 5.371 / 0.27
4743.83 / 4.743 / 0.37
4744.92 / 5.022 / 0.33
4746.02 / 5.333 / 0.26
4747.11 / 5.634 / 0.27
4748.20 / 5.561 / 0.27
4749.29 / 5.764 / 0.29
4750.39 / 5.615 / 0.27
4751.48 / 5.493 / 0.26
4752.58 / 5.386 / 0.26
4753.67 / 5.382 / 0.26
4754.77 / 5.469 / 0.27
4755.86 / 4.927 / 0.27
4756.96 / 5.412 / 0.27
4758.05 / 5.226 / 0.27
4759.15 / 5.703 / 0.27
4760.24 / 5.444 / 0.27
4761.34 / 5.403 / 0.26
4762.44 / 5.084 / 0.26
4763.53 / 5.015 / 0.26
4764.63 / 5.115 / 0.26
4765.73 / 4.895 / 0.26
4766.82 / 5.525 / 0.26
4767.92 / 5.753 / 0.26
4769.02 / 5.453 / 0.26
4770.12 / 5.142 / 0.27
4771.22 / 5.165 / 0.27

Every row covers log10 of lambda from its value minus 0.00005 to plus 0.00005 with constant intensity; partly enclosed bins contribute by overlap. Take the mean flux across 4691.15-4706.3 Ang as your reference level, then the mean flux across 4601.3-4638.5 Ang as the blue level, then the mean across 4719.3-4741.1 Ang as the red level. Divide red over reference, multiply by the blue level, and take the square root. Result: 2.48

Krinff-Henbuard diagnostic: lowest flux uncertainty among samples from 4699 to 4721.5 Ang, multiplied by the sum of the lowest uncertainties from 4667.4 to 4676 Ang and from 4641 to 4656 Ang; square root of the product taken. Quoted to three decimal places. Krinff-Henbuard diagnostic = 0.389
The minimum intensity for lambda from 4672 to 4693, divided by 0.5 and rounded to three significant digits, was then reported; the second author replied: 10.4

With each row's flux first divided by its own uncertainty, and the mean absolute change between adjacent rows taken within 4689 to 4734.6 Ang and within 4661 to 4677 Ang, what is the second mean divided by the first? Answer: 0.66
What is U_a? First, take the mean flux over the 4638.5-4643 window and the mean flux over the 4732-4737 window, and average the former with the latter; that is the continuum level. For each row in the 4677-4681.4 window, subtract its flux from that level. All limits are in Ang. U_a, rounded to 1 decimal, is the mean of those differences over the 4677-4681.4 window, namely -0.1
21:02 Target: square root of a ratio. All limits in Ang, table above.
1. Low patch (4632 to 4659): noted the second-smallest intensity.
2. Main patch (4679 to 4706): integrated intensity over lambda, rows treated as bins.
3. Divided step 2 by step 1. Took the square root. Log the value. 5.11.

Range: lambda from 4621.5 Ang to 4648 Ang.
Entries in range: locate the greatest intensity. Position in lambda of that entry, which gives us 4635.85 Ang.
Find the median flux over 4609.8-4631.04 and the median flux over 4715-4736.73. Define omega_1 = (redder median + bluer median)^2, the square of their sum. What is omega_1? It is 136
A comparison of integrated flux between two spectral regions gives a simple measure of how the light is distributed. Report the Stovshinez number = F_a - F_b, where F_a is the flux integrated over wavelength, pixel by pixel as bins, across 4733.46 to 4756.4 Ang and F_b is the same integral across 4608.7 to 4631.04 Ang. -16.5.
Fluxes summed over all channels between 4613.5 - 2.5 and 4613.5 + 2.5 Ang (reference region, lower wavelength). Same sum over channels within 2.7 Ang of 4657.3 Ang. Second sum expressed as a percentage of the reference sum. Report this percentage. 97.2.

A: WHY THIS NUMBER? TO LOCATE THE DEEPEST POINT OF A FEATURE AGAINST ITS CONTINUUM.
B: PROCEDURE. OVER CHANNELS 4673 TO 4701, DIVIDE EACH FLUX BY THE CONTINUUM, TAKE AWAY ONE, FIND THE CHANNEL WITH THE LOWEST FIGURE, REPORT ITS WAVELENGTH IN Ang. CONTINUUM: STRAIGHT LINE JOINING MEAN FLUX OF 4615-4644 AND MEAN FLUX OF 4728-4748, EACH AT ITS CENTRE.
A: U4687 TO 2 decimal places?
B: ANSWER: 4692.77 Ang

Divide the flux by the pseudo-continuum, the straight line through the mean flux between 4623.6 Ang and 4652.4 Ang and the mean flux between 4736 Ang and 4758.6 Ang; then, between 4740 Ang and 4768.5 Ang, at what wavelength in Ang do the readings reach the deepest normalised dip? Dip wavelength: 4743.83 Ang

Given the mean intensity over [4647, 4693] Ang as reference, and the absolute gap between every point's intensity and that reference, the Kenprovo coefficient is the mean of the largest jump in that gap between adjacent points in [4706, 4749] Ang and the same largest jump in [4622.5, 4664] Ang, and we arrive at 0.83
